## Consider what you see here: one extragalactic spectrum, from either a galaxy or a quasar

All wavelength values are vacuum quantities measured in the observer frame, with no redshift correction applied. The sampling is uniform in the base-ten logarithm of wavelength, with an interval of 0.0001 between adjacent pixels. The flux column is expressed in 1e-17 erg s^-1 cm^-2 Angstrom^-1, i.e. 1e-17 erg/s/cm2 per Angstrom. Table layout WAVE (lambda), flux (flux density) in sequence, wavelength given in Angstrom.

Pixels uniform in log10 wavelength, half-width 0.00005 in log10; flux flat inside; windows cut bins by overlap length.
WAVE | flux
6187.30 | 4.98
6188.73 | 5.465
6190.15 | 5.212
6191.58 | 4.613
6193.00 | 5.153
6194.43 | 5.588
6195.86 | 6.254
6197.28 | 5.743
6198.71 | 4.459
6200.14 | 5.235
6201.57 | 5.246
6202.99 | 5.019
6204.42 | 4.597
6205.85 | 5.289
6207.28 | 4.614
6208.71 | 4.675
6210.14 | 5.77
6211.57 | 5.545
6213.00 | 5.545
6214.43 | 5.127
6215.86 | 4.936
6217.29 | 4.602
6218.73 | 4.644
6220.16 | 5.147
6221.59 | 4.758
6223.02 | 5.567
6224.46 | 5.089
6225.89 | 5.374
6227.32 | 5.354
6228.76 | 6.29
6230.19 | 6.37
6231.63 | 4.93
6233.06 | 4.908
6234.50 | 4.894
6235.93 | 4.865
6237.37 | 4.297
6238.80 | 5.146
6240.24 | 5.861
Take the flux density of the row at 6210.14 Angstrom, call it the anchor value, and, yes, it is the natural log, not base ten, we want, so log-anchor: 1.75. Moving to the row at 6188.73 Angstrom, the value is 1.70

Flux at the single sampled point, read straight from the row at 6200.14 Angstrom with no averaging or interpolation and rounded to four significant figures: 5.235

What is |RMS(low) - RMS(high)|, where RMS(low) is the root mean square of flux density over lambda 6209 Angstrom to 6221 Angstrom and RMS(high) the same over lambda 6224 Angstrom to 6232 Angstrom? 0.42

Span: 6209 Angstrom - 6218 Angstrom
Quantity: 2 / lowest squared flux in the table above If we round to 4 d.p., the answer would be 0.0944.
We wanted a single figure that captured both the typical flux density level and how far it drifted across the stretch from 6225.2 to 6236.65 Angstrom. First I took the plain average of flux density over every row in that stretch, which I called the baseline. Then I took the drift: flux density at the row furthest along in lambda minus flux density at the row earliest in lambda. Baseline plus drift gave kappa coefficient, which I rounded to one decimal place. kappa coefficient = 4.9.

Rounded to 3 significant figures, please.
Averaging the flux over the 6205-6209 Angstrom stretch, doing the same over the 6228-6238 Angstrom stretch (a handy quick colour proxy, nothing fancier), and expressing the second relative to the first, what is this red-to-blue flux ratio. 1.07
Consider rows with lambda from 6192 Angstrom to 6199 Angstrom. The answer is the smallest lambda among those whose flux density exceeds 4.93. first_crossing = 6193.00 Angstrom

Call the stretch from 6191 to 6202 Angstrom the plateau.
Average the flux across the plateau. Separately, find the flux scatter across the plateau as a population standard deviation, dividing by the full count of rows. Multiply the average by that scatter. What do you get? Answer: 2.9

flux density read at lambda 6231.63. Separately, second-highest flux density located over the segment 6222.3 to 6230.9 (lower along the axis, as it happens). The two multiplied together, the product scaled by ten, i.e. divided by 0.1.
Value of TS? 310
